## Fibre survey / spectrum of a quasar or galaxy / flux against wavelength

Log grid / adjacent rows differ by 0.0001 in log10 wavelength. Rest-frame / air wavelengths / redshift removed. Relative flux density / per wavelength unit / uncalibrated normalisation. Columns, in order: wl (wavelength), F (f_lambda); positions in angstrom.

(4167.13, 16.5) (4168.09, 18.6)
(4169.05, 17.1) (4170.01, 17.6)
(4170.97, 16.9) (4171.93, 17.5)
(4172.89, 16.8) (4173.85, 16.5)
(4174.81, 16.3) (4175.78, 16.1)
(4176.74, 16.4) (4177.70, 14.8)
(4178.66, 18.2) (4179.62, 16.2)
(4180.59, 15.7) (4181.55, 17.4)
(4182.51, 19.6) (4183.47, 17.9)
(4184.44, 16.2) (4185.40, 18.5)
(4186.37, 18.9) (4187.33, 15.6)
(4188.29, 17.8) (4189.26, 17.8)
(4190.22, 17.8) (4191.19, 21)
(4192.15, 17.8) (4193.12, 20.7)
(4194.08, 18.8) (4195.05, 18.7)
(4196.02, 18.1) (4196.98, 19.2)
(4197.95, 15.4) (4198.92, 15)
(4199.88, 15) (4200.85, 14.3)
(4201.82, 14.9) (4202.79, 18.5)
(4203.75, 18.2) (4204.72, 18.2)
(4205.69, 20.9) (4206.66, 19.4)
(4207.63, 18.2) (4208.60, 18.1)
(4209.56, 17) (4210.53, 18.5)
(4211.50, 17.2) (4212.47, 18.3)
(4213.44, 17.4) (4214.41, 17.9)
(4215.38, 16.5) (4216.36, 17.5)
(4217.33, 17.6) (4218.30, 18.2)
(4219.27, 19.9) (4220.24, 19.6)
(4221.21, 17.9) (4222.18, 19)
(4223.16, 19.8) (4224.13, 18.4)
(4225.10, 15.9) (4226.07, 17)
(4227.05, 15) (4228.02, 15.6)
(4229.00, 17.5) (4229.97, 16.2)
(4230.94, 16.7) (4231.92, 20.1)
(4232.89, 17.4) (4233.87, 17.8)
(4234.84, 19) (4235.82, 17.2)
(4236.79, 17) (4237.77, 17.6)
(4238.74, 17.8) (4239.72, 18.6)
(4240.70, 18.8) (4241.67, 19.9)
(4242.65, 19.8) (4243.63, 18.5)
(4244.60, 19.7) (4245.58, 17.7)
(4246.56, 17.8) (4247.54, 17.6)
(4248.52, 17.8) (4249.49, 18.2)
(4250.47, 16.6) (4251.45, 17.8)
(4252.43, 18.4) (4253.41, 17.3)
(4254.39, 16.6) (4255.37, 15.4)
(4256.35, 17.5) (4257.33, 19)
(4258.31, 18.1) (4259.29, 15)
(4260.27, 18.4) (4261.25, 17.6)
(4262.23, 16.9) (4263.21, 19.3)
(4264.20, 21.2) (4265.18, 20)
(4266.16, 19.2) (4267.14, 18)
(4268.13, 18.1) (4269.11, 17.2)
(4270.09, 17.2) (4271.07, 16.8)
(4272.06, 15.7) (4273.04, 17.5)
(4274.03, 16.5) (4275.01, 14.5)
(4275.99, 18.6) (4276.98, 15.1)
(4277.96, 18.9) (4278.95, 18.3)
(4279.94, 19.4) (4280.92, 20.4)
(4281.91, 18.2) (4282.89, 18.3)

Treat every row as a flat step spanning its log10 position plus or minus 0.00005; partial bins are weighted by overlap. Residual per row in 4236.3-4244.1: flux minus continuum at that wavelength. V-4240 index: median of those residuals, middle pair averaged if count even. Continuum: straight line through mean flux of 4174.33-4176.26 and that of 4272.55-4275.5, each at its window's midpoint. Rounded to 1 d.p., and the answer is 2.4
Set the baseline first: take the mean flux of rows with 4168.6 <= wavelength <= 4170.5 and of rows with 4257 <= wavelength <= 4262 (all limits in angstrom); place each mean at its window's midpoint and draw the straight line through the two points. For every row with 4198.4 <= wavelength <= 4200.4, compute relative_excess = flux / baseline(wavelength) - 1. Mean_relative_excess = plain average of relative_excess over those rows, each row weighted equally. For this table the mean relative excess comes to -0.14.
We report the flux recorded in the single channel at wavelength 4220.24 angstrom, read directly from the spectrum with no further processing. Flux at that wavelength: 19.6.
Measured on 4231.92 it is 20.1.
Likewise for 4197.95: 15.4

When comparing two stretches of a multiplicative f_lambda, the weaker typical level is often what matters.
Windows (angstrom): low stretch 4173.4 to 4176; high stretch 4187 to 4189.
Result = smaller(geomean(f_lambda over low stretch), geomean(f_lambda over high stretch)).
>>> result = 16.3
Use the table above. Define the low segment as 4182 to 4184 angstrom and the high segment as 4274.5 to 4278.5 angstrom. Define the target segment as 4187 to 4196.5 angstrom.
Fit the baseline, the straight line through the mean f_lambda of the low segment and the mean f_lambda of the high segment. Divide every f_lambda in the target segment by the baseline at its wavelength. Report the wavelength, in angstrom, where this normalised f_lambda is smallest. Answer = 4187.33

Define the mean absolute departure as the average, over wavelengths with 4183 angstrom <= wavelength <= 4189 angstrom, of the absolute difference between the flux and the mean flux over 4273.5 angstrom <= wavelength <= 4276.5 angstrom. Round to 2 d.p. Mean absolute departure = 1.37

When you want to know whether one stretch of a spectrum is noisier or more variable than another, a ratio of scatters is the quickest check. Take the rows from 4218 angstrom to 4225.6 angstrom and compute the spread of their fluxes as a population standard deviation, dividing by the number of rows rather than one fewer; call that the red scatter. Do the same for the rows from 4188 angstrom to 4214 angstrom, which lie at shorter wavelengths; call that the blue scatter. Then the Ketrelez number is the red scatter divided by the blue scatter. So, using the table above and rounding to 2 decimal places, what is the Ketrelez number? 0.72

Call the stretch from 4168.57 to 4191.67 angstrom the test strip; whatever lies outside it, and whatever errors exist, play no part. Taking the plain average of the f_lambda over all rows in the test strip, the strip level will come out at 17.3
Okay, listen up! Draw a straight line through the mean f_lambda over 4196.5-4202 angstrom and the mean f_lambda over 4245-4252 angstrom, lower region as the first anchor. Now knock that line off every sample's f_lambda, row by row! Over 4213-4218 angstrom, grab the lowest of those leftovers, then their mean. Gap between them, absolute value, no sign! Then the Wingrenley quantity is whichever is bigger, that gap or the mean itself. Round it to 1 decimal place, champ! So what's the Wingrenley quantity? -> 1.1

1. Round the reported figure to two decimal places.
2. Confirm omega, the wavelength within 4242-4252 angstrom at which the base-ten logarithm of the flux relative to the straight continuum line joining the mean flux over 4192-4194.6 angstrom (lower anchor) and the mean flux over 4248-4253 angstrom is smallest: 4250.47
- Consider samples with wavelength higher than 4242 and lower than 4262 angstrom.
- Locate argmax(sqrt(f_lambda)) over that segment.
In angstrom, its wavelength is 4242.65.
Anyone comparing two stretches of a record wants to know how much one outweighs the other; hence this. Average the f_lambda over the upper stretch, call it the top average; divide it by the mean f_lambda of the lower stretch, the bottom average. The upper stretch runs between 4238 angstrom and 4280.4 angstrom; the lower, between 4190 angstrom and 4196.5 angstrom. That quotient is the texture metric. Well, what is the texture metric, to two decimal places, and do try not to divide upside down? 0.94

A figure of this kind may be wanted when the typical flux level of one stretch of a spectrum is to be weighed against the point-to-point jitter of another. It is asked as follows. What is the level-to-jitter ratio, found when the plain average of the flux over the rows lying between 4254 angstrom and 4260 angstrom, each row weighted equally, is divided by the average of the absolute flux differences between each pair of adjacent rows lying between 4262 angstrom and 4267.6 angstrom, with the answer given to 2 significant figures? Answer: 11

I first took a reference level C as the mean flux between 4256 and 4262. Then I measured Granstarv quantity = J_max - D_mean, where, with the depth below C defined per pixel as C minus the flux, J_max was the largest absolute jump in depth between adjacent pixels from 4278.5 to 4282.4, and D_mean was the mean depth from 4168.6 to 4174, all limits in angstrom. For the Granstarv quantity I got 1.7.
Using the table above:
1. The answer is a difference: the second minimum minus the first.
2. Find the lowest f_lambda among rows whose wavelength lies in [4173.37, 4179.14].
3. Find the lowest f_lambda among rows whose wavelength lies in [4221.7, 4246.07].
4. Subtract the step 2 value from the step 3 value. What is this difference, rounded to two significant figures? 0.20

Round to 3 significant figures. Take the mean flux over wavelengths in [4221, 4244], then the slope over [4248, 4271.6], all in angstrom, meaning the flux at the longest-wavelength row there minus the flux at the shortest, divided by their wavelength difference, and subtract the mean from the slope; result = -17.9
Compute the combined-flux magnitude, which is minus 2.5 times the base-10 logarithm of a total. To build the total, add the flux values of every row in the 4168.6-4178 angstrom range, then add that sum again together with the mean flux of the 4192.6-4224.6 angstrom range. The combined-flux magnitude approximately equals -6.4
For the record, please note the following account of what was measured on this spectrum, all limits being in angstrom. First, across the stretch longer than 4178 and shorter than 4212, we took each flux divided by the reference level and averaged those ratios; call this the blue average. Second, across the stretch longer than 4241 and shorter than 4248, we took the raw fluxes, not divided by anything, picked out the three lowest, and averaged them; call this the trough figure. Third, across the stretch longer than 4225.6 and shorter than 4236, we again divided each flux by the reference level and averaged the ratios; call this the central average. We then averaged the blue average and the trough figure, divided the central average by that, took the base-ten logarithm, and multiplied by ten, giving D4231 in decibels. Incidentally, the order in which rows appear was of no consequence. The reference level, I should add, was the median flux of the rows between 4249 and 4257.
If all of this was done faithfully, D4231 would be -9.76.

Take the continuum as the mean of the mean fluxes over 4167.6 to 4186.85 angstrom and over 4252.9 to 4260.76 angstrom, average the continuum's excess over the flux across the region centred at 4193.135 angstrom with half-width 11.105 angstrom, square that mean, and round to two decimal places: 0.23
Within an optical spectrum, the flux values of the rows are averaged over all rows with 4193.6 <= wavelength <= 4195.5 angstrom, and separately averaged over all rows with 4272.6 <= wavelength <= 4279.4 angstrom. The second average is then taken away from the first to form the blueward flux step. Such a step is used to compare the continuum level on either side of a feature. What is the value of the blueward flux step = 1.7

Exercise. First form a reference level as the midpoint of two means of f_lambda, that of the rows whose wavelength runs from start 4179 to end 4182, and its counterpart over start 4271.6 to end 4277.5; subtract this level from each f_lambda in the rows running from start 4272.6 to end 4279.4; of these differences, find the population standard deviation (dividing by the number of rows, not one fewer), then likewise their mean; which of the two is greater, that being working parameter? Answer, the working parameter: 1.6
